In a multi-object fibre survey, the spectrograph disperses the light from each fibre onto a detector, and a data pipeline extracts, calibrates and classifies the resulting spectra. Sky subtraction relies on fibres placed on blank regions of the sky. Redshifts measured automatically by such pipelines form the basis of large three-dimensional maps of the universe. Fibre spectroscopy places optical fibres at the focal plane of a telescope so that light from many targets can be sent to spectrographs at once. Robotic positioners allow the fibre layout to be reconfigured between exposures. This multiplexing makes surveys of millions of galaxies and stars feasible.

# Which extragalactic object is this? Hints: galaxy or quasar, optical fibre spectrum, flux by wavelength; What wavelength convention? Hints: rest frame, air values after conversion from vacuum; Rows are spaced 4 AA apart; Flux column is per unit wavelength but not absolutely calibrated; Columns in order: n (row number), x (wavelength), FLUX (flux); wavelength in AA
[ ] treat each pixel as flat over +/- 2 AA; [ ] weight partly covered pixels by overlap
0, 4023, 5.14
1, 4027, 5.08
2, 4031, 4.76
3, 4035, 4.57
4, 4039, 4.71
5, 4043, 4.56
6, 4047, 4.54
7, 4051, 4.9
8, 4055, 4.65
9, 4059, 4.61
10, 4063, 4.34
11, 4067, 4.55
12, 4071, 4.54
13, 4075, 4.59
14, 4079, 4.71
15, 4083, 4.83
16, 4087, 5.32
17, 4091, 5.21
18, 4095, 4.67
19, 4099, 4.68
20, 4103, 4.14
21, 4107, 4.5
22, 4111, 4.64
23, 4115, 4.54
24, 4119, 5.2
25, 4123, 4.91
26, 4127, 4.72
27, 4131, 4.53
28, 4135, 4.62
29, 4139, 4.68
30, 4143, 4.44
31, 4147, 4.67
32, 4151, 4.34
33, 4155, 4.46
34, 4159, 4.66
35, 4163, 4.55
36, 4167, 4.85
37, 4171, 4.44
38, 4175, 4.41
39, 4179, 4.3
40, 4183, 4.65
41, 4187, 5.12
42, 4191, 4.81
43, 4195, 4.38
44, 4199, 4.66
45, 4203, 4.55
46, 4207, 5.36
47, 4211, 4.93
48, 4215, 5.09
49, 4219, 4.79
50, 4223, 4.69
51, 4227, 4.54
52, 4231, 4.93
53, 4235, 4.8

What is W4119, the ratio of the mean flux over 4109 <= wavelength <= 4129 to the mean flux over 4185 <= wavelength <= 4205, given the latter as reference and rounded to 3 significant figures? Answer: 1.02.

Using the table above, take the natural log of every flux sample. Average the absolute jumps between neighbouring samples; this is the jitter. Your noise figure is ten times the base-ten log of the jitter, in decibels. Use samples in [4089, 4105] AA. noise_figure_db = -11.1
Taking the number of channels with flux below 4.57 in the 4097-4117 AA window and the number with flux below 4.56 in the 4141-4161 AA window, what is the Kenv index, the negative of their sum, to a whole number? -6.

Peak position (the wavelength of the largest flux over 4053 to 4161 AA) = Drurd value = 4087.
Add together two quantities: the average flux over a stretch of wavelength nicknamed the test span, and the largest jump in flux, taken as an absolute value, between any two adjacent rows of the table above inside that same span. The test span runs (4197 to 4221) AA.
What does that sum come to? 5.71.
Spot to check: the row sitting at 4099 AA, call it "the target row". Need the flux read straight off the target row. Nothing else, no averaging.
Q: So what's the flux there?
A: 4.68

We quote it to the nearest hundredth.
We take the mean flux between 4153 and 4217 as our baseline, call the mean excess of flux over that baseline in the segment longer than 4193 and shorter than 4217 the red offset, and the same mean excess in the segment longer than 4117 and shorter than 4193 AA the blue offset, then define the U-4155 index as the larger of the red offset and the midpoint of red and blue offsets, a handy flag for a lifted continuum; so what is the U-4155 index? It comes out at 0.13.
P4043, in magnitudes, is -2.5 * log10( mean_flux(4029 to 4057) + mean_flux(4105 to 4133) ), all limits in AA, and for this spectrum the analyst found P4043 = -2.43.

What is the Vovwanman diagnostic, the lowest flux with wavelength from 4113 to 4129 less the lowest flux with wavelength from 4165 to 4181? 0.2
